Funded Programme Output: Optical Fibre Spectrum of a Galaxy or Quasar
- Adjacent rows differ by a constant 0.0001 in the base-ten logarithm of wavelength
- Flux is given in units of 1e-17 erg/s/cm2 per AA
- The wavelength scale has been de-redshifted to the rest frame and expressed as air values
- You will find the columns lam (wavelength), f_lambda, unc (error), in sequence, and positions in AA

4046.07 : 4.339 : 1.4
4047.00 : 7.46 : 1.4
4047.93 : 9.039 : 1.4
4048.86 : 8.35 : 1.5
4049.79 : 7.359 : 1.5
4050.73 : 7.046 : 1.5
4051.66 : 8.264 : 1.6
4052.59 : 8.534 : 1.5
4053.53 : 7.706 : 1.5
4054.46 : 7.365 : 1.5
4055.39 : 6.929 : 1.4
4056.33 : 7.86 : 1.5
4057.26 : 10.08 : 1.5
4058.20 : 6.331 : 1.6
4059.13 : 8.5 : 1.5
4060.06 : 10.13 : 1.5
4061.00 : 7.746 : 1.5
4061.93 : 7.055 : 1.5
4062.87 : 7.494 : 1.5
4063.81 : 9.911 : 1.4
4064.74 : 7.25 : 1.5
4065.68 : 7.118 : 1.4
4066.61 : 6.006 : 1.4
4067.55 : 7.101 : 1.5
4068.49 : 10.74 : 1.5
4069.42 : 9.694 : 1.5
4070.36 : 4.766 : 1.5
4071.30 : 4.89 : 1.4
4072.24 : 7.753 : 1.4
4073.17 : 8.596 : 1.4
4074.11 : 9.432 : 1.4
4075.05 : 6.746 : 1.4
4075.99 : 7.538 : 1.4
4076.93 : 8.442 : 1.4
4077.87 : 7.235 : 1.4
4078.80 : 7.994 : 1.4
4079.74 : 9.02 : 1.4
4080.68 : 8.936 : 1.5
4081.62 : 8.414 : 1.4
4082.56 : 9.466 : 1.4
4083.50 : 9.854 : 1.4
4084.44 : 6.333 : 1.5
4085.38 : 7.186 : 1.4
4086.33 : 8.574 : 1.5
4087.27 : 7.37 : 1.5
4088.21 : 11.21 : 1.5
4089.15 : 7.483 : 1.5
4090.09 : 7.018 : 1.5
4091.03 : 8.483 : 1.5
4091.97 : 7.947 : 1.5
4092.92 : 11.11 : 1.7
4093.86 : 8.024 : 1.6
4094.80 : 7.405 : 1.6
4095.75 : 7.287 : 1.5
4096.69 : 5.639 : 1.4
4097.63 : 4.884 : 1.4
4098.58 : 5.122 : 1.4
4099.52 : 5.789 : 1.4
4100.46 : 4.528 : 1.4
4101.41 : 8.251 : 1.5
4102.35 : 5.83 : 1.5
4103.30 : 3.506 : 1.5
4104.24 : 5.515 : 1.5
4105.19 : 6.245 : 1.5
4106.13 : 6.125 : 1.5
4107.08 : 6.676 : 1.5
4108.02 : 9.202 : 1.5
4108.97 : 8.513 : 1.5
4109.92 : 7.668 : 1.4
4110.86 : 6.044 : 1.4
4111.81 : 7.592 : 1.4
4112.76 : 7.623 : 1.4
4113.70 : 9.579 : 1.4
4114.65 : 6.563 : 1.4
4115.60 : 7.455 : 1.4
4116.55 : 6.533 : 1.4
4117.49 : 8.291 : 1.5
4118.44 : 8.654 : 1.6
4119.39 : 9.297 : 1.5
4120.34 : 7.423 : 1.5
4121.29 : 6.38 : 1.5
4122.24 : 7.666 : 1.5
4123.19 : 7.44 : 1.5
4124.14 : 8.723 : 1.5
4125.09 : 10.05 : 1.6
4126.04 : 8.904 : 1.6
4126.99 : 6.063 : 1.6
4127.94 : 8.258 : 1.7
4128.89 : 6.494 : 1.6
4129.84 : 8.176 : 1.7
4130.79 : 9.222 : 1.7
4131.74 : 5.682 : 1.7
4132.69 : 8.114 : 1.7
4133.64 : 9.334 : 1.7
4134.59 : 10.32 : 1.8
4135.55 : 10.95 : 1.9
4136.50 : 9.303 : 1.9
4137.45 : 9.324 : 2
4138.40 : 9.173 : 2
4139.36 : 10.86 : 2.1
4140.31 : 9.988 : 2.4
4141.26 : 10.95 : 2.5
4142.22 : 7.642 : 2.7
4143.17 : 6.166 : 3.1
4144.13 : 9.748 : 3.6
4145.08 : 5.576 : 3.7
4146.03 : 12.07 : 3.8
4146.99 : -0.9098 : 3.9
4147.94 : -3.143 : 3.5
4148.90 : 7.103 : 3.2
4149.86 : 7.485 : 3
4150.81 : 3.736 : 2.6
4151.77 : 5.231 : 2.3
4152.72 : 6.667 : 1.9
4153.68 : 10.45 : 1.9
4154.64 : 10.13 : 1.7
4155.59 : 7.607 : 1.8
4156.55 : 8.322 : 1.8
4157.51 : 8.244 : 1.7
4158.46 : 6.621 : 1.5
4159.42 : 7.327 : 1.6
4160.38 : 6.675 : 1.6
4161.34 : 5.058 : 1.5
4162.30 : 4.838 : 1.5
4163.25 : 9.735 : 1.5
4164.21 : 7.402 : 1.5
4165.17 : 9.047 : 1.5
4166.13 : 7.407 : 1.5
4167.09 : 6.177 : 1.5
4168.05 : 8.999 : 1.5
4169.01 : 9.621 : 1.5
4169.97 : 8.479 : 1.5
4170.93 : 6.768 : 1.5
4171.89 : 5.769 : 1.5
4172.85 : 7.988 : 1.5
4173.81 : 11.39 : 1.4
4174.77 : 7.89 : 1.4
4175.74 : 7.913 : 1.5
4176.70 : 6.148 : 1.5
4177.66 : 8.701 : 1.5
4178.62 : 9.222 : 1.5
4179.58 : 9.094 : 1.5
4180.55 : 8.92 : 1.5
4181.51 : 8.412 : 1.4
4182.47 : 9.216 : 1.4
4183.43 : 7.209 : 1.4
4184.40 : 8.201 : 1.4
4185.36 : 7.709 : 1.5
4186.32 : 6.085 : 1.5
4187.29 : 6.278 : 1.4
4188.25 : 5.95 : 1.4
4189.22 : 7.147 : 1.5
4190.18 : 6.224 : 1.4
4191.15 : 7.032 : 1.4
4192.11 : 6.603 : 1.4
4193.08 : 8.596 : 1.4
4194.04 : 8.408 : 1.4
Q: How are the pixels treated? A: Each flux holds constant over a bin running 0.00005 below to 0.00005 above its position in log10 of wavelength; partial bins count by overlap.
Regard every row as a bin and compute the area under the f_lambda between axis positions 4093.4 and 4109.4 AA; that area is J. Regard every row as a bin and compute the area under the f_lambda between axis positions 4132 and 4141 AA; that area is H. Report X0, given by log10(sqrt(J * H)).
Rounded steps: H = 87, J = 102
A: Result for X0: 1.97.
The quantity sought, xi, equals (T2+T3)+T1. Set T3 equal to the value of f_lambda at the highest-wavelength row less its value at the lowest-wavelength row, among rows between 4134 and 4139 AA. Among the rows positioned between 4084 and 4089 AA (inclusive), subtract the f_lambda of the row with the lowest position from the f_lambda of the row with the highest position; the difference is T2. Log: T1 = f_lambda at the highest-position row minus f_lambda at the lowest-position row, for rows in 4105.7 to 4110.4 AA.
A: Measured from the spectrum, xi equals 5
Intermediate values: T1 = 2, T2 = 4.9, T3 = -1.1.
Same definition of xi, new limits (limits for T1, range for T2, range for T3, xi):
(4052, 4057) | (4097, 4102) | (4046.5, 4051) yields 2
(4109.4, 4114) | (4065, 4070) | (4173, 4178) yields 2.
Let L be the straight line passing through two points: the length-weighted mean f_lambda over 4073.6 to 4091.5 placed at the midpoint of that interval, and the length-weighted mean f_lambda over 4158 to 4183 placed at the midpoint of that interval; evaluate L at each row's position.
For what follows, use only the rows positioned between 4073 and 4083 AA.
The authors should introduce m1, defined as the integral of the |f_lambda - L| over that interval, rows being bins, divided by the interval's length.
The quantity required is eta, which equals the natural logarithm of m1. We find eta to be -0.30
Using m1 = 0.74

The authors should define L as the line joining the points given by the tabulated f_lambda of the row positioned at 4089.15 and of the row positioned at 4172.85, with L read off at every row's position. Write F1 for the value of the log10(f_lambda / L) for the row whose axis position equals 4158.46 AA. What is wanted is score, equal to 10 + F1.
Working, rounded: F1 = -0.1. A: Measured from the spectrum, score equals 9.9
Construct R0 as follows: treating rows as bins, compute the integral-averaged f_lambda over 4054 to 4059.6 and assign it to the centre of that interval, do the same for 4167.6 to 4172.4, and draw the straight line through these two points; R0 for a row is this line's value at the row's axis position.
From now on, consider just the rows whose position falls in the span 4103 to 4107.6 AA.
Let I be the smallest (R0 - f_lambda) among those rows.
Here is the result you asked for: 1.2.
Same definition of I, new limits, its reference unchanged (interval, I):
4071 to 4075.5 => -1.6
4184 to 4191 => -0.3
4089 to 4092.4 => -0.6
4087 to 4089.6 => -3.3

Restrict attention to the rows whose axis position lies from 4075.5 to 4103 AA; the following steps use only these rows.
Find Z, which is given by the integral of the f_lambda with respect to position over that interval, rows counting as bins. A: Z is 210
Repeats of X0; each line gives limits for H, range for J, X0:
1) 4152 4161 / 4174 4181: 1.81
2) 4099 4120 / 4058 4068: 2.03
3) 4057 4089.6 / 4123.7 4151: 2.37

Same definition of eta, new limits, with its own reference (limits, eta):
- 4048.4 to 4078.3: 0.18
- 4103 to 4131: 0.19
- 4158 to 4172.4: 0.35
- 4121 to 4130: 0.03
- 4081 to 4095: 0.09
